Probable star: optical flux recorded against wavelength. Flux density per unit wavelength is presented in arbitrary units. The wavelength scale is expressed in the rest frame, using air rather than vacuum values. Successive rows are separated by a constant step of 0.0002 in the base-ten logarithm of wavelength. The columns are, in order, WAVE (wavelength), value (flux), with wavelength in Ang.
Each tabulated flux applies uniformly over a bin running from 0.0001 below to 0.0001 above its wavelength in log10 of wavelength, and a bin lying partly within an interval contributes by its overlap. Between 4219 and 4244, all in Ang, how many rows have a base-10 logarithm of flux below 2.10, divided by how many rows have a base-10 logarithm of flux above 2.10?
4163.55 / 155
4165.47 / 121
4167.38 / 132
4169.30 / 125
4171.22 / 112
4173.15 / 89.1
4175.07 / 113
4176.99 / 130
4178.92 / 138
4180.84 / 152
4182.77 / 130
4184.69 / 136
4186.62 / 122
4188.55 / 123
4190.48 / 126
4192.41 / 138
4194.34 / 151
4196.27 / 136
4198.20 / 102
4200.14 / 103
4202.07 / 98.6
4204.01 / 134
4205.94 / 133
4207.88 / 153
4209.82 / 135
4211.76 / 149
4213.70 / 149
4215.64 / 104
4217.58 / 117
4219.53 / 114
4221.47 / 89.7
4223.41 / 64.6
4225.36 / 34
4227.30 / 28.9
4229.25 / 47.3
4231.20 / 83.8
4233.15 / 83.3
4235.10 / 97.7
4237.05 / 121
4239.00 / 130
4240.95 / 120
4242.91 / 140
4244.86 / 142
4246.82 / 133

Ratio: 5.5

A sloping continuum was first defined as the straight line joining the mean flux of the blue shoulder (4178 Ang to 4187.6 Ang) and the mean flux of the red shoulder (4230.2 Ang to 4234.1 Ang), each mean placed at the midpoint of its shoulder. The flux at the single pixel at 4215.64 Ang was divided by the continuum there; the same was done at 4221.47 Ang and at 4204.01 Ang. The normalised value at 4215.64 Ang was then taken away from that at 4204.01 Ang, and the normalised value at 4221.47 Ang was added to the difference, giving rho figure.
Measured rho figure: 1.10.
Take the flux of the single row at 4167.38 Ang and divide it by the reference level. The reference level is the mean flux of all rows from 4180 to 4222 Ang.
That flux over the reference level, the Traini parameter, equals 1.04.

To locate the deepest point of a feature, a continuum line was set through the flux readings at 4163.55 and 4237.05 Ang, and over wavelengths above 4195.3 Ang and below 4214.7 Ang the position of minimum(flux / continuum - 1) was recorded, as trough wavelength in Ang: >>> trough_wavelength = 4202.07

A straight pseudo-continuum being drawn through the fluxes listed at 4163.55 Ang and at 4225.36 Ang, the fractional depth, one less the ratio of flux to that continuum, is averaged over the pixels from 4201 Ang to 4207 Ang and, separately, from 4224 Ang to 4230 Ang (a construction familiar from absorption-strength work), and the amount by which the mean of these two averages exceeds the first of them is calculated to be 0.18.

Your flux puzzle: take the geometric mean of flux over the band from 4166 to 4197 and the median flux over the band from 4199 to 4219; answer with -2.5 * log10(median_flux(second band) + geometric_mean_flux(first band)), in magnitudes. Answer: -6.04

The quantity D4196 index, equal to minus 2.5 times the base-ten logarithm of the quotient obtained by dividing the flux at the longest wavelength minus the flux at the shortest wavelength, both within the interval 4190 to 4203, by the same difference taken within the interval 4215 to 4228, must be 1.1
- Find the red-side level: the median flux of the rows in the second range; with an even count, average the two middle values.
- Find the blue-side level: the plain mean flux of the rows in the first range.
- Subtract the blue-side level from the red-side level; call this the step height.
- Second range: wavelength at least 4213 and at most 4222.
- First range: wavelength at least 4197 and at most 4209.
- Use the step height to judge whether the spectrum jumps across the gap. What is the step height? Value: -7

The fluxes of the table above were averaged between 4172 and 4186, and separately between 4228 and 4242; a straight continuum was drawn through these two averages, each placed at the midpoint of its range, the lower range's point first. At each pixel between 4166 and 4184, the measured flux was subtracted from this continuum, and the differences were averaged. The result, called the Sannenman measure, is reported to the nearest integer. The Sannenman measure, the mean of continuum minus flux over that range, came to 4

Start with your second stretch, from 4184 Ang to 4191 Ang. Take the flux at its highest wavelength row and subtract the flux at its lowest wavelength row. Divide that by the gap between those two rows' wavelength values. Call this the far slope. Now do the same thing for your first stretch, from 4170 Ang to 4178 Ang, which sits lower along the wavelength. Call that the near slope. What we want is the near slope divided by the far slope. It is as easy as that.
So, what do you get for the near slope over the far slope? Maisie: -1.8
